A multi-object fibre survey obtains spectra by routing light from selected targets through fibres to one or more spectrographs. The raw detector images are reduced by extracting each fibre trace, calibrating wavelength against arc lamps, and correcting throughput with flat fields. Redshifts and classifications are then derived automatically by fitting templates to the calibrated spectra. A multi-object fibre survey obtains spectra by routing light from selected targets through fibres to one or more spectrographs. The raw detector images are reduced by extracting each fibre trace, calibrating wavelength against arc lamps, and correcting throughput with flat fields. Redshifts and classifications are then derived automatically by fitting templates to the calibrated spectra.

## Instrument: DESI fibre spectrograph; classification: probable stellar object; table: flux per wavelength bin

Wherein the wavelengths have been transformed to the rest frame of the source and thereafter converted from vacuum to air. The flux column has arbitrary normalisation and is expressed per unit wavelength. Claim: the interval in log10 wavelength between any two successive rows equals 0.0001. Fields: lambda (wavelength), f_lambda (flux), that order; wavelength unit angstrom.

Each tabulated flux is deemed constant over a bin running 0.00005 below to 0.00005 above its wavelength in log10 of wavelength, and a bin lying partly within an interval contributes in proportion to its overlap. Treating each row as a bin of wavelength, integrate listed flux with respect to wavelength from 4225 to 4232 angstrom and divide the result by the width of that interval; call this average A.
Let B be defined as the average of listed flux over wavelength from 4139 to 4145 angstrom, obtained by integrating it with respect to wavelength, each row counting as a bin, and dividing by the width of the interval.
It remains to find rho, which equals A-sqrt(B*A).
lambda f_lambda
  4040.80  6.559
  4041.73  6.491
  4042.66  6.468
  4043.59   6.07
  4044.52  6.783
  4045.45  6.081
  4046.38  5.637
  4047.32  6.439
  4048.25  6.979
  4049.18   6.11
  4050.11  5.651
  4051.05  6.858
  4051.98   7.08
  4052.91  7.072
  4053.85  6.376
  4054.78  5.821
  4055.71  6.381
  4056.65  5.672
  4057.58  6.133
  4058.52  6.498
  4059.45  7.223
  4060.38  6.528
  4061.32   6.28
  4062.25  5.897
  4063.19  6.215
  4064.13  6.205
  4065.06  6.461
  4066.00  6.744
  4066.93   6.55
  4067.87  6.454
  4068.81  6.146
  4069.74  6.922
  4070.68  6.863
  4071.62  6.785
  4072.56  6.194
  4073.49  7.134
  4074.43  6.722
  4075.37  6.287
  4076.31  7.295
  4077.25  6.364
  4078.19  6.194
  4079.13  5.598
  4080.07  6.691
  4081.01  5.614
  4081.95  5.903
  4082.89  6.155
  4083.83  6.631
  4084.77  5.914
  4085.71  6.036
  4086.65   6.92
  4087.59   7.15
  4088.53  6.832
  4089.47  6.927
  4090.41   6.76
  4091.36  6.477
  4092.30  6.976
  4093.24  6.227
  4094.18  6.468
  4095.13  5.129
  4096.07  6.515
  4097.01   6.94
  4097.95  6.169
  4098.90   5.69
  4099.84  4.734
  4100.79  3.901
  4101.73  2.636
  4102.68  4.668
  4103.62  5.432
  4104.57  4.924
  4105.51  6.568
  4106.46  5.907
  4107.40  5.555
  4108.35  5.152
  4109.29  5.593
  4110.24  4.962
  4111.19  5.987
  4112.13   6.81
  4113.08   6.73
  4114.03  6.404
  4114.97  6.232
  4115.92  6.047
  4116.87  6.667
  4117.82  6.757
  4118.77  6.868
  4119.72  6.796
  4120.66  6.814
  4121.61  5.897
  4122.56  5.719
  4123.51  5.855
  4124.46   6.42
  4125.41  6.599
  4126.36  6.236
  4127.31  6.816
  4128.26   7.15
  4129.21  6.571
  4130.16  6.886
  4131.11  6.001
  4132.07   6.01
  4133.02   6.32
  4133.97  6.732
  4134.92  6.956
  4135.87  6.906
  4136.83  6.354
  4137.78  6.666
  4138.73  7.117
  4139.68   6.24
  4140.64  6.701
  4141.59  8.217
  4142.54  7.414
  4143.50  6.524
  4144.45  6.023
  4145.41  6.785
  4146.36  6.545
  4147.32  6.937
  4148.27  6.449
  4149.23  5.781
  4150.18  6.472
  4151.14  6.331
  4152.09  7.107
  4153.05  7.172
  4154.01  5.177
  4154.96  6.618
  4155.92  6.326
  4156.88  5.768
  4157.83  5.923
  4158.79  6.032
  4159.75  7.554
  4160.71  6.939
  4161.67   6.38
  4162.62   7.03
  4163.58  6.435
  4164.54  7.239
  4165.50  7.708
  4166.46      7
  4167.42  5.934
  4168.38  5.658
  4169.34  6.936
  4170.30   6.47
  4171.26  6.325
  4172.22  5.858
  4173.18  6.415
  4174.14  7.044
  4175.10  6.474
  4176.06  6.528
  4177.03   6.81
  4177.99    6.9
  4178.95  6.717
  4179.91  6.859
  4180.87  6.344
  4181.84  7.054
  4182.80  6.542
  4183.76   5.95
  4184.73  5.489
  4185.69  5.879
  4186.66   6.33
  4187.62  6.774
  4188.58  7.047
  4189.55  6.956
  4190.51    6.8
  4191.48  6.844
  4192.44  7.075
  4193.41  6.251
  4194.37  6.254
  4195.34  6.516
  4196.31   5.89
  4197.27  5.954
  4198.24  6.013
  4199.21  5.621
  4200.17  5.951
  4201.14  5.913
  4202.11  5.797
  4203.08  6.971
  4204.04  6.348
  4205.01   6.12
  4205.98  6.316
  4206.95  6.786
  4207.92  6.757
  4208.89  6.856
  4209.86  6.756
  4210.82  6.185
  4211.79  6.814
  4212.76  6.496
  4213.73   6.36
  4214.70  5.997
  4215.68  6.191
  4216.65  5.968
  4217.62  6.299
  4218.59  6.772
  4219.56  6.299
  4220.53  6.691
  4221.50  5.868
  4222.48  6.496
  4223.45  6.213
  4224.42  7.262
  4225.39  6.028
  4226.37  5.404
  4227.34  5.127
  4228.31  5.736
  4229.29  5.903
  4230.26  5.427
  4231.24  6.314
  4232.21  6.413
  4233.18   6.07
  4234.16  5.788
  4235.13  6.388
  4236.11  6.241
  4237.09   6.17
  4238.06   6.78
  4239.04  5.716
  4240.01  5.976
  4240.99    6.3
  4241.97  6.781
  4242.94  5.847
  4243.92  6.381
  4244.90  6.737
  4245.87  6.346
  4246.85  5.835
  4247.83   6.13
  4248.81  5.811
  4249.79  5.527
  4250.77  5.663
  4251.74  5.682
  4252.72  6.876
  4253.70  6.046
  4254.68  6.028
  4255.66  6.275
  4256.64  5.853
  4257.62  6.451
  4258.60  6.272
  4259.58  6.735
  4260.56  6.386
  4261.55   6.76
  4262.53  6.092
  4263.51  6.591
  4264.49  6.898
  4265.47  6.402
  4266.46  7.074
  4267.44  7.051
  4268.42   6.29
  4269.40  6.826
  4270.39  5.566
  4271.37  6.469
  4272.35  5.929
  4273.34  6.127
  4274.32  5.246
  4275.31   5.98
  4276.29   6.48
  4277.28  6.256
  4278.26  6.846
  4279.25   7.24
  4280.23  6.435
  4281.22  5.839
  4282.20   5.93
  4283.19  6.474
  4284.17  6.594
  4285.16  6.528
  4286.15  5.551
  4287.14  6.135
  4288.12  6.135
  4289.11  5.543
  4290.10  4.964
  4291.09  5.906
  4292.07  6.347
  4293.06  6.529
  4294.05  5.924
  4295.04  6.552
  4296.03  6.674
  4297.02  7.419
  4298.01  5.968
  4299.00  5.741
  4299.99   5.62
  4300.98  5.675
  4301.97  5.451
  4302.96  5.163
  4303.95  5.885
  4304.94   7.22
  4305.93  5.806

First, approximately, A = 5.7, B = 6.9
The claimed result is -0.5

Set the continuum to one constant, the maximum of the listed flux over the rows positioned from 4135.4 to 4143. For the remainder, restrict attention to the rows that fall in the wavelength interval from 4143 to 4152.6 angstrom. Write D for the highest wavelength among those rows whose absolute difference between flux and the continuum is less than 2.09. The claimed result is 4152.09 angstrom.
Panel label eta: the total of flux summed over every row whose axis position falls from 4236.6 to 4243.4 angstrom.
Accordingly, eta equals 43.6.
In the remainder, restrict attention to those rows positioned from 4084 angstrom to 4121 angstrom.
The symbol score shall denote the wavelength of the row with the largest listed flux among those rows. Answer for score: 4087.59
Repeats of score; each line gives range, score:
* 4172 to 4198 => 4192.44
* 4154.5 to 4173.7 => 4165.50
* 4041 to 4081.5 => 4076.31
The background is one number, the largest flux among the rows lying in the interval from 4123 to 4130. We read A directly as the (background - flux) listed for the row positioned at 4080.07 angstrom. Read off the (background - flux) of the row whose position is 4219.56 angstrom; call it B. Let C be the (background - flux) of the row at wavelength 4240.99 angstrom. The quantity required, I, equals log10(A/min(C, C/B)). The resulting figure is -0.27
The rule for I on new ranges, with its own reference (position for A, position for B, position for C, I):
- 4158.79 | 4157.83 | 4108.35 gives -0.16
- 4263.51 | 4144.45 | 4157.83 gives -0.29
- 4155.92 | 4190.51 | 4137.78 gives 0.23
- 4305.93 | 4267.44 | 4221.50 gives 0.02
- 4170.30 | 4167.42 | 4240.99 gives -0.01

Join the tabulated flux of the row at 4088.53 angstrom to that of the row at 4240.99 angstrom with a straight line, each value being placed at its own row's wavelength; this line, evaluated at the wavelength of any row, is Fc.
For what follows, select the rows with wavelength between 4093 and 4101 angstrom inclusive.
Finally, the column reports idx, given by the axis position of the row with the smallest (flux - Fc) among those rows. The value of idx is 4100.79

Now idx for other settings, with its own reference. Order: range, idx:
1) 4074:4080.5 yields 4079.13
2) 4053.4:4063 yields 4056.65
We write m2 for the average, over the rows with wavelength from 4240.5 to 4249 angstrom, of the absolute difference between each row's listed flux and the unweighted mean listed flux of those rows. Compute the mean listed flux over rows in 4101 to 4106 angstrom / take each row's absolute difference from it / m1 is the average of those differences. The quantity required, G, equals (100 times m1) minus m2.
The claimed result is 95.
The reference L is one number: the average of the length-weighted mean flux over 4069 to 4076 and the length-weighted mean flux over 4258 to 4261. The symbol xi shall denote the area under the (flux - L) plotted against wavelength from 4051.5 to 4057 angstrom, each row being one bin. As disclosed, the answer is -0.9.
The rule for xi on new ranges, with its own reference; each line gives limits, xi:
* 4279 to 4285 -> -1.1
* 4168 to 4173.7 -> -1.6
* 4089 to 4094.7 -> 0.3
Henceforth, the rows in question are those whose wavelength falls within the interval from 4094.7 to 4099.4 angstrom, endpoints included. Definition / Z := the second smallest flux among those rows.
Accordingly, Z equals 5.69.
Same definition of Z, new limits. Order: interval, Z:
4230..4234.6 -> 5.788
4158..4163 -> 6.38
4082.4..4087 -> 6.036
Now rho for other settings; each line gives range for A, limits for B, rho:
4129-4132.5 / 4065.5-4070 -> -0.1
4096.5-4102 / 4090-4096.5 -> -0.6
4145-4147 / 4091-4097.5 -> 0.1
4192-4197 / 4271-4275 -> 0.2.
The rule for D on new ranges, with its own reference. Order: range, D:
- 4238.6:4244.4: 4243.92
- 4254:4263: 4261.55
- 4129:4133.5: 4133.02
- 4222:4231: 4224.42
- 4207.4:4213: 4212.76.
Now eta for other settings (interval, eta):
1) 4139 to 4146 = 47.9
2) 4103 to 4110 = 39.1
